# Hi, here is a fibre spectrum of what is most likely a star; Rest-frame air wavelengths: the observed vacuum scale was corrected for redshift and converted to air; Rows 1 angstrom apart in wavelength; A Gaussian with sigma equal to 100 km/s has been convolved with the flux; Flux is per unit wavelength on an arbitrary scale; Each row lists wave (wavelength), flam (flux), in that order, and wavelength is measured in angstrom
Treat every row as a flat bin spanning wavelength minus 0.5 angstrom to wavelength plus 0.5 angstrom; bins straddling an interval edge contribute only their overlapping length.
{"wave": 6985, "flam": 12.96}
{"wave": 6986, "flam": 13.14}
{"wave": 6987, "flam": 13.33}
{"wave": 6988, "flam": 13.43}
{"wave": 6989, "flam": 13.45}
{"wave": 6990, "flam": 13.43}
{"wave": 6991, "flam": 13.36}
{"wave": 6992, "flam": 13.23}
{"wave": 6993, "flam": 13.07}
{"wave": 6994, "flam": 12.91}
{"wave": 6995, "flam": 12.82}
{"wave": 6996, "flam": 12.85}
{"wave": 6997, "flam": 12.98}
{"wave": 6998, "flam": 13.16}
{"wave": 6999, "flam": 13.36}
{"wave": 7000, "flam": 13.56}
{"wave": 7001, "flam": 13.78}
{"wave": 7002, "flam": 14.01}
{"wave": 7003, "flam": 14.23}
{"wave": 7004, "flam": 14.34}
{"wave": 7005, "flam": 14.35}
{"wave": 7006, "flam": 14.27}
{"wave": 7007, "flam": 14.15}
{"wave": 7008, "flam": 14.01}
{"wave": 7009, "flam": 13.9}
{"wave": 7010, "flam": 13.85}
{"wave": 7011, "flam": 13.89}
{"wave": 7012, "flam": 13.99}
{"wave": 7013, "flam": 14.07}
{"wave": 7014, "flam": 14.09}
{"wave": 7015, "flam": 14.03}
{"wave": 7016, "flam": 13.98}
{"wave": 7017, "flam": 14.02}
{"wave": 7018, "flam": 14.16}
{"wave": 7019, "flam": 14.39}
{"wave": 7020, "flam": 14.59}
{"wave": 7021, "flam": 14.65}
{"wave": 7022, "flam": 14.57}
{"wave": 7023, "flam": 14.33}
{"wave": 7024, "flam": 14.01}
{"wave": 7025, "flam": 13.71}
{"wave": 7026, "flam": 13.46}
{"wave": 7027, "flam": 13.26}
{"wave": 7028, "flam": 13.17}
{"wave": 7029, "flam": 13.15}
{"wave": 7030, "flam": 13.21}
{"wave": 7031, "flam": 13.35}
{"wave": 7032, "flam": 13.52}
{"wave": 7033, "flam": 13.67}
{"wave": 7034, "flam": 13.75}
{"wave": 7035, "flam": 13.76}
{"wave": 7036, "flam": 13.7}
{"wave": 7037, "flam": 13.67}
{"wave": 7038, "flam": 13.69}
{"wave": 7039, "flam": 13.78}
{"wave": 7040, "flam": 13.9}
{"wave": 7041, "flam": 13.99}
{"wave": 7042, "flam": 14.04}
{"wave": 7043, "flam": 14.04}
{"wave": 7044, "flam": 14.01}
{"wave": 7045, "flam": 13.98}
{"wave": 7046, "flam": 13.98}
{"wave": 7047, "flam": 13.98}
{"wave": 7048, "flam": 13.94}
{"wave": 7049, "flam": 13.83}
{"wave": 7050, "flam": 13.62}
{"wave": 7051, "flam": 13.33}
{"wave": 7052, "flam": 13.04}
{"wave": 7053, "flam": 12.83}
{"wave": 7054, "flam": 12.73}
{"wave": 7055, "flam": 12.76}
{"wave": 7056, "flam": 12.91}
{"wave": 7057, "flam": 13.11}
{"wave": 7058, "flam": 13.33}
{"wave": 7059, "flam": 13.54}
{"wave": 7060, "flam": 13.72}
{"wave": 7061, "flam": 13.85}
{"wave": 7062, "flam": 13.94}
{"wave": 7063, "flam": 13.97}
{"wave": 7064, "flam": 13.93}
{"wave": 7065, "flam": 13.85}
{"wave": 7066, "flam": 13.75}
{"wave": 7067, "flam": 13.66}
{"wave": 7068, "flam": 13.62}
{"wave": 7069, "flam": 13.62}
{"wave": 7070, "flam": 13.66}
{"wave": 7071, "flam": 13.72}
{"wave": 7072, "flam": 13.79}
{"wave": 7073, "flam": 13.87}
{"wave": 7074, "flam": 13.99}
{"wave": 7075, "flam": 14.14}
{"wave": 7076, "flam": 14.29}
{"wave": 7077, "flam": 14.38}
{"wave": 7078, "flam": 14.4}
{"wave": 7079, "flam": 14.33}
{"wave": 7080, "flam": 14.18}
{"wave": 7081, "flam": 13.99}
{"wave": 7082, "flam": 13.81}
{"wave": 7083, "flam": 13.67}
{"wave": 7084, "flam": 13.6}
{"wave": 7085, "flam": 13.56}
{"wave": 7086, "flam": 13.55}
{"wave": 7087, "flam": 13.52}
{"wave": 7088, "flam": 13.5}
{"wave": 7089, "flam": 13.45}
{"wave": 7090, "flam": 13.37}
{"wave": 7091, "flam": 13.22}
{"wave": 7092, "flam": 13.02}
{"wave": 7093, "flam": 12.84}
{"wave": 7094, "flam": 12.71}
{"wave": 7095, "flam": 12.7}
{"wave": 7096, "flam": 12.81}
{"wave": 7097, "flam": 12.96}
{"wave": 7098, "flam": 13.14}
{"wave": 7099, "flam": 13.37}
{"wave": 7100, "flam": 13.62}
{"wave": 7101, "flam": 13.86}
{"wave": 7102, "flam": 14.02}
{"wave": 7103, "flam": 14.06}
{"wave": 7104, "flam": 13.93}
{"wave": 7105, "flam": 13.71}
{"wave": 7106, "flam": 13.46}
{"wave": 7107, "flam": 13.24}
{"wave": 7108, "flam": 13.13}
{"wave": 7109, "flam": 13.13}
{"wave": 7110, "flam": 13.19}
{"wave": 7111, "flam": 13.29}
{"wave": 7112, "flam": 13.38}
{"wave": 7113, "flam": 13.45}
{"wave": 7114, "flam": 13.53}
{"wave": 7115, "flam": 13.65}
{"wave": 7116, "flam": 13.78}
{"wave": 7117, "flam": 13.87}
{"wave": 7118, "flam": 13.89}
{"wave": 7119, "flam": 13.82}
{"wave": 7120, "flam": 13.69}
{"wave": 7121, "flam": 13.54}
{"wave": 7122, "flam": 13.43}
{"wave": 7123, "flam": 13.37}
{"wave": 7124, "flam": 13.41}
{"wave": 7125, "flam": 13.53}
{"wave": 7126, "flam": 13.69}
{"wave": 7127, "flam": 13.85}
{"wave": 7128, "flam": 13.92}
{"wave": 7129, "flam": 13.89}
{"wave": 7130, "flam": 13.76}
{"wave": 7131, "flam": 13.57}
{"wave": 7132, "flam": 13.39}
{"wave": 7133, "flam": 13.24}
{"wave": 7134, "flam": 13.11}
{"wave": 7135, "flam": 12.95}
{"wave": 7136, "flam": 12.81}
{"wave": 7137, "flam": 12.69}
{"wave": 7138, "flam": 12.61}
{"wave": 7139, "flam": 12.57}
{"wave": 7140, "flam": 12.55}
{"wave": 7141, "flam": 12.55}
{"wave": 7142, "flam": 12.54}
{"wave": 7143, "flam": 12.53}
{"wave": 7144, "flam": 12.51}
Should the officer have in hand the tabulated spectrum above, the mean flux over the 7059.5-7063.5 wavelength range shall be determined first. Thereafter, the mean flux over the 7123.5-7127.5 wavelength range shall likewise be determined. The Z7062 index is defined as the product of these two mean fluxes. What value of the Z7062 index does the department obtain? 189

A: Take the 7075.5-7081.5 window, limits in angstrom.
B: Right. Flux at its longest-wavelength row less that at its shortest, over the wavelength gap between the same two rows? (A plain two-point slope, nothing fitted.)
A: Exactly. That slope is -0.06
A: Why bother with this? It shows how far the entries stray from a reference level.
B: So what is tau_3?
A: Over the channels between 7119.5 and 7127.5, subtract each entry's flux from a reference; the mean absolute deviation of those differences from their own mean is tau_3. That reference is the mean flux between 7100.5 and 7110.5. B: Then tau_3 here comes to 0.13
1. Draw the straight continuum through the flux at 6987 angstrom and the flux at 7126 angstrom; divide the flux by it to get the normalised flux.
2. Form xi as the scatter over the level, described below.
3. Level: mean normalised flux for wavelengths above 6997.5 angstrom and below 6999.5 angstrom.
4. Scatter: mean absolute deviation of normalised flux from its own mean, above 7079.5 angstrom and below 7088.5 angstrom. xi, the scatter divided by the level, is 0.014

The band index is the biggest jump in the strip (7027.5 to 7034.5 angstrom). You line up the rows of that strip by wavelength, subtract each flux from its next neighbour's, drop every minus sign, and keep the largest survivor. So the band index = 0.17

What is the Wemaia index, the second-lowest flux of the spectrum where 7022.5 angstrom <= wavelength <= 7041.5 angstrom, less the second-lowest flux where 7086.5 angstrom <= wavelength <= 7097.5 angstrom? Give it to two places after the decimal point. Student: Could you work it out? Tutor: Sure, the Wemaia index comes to 0.46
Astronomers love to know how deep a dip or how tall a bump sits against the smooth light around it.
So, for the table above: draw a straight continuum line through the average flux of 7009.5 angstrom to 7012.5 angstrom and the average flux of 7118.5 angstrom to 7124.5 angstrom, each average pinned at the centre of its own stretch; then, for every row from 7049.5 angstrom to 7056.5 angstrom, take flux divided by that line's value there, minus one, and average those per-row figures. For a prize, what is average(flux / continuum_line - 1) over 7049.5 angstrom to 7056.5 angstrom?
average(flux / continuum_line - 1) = -0.05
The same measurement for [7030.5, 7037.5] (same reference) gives -0.01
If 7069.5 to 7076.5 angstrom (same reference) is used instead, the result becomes 0.02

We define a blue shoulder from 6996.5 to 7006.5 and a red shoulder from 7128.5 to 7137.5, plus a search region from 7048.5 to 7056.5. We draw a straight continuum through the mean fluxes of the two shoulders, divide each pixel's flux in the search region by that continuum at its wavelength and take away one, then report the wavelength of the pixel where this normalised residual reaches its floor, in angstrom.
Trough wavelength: 7054 angstrom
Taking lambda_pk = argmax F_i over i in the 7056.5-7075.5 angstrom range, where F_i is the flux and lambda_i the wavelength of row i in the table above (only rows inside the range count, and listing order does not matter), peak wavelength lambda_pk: 7075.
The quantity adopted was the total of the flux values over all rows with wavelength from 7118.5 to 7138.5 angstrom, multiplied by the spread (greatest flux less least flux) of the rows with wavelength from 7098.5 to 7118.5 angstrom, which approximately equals 249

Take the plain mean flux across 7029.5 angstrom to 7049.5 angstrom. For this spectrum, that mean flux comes 13.79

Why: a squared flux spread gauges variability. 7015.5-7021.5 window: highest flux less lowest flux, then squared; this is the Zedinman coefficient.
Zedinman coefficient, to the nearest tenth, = 0.4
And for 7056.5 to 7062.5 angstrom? 0.7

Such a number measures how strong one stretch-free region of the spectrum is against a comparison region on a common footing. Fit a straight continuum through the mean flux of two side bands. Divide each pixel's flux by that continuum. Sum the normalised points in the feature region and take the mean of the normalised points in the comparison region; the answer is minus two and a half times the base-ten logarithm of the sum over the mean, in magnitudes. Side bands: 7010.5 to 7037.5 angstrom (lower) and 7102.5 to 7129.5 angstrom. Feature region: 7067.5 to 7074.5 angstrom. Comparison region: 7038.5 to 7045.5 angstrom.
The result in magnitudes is -2.1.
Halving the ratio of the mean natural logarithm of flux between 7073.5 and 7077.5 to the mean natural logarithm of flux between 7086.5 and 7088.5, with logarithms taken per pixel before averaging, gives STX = 0.510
